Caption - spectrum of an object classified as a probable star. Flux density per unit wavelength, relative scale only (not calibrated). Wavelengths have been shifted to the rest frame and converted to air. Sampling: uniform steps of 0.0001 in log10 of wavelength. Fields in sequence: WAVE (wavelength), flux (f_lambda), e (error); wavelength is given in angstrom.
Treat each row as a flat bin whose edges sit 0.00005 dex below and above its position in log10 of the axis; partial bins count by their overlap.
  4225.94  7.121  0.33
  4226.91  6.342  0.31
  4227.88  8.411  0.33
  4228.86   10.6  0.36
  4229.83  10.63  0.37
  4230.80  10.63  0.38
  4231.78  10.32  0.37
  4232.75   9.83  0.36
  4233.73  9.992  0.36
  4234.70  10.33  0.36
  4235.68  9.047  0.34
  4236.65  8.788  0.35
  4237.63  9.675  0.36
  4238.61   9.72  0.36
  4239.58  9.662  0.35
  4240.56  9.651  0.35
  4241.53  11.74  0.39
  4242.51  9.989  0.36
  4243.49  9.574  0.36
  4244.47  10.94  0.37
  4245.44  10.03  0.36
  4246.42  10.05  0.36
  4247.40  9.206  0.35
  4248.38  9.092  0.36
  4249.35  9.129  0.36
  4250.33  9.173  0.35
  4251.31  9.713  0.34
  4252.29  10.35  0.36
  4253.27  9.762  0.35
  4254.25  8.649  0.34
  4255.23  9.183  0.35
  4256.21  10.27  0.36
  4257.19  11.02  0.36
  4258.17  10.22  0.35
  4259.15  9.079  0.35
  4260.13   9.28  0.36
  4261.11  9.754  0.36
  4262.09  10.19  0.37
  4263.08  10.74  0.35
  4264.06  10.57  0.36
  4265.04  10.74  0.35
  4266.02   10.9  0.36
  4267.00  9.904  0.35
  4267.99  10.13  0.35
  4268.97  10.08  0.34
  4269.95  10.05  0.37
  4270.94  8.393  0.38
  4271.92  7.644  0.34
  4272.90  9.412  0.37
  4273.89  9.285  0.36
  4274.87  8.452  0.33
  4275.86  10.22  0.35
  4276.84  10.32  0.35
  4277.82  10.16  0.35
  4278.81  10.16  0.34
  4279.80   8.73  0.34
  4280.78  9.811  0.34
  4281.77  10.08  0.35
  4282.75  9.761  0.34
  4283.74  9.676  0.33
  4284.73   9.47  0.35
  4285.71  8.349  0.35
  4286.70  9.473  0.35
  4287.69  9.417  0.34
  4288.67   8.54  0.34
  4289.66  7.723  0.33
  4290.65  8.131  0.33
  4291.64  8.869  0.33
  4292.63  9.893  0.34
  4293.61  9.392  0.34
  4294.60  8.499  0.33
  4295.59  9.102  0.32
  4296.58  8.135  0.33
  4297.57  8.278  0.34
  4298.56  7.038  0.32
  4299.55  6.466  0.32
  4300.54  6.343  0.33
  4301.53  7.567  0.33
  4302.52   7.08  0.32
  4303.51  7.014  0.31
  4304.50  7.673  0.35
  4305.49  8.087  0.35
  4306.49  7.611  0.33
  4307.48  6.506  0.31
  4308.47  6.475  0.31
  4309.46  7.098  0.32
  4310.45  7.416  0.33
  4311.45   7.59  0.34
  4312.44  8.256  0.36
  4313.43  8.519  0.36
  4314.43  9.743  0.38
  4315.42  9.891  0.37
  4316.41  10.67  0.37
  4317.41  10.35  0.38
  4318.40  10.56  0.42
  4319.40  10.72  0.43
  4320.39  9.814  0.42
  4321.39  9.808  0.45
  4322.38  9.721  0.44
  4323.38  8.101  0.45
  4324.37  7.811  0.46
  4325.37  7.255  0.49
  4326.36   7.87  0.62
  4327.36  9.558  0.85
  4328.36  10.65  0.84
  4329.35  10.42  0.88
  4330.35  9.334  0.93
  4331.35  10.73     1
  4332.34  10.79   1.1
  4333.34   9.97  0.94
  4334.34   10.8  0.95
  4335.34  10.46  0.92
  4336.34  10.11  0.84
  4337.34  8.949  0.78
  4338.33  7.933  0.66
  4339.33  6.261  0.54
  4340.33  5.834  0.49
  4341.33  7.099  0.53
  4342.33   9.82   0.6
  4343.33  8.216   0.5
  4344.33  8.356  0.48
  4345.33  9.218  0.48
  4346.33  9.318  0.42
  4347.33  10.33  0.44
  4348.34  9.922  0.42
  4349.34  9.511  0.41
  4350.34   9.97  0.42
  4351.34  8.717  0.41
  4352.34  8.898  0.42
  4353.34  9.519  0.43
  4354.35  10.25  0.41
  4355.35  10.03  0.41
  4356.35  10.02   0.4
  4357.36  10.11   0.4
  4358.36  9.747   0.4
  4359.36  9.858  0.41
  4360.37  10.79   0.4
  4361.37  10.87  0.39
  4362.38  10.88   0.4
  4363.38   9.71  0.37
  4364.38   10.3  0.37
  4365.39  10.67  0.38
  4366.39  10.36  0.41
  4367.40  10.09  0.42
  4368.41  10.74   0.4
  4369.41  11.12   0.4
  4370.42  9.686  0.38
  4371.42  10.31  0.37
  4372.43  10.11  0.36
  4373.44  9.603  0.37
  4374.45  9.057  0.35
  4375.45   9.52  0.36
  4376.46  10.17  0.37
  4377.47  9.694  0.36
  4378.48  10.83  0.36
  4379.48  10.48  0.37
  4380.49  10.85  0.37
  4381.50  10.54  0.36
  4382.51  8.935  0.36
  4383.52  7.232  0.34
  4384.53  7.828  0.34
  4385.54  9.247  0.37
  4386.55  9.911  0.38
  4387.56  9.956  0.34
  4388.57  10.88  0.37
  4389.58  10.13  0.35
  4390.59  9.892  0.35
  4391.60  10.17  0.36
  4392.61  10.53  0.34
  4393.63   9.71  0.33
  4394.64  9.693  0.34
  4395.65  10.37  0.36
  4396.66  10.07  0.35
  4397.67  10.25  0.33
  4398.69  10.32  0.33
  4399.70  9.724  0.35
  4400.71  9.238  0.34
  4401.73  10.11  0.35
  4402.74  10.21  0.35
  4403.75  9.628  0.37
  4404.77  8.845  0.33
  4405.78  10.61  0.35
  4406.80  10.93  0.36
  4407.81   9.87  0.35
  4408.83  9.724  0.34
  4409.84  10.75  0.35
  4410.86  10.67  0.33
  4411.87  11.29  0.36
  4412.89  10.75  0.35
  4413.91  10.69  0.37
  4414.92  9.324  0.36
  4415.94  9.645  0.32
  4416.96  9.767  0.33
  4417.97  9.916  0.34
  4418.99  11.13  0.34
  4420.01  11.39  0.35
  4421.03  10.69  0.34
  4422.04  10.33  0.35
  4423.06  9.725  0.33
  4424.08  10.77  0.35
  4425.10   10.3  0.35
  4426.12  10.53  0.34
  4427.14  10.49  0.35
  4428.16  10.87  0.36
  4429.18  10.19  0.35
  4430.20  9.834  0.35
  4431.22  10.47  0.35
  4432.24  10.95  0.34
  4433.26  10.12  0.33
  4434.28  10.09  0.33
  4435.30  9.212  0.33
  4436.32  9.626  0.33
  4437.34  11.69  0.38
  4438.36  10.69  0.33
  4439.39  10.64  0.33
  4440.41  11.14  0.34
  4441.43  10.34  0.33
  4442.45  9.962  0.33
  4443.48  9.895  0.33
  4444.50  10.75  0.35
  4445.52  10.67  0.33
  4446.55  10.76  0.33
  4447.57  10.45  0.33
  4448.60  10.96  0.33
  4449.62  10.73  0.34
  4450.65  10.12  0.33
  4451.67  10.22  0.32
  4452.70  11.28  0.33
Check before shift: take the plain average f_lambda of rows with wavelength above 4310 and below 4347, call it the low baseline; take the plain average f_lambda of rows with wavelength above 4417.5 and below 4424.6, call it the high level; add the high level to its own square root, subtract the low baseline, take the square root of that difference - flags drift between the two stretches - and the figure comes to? 2.16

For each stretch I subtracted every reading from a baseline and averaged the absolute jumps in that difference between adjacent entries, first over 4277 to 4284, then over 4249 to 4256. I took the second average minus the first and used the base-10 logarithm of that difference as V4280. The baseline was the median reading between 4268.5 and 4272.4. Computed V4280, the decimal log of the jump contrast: -1.3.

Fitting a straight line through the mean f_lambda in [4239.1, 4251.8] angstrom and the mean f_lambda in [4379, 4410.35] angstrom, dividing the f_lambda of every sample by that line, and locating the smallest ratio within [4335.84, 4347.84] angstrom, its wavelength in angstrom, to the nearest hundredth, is 4340.33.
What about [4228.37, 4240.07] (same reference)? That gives 4236.65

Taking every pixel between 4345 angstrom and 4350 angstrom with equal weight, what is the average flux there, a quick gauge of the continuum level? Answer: 9.7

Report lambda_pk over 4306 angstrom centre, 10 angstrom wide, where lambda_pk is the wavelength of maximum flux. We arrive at 4305.49 angstrom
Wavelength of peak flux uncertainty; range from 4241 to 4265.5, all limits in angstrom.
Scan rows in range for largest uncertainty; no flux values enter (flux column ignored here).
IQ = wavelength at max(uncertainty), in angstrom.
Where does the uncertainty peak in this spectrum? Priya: 4241.53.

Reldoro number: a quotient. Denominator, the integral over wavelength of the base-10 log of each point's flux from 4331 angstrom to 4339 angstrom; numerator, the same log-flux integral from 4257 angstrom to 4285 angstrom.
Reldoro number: 3.5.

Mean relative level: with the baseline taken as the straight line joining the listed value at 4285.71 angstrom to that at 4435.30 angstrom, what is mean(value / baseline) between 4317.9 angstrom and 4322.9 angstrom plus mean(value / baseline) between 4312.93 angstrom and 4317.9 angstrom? 2.34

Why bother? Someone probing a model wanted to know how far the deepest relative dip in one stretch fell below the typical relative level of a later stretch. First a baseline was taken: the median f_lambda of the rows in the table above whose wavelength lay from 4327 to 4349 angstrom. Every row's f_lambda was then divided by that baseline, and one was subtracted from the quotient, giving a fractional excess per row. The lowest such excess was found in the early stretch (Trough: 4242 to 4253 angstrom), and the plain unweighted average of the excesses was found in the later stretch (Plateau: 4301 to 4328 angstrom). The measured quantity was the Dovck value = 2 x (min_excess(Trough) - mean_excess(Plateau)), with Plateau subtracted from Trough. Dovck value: 0.1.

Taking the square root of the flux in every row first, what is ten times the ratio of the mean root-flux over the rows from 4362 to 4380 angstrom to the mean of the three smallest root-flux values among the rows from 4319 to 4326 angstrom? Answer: 11.5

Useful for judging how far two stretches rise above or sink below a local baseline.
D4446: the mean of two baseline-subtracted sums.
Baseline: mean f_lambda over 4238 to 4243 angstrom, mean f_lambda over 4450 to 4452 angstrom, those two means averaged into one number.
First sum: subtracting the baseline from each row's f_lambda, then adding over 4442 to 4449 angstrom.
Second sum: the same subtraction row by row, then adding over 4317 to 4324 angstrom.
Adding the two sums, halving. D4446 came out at 0.1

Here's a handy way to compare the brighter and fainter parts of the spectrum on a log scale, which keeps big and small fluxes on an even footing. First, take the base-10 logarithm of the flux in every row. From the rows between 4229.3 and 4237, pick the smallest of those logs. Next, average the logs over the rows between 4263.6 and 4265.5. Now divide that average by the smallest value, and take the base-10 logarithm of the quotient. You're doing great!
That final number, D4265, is 0.037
